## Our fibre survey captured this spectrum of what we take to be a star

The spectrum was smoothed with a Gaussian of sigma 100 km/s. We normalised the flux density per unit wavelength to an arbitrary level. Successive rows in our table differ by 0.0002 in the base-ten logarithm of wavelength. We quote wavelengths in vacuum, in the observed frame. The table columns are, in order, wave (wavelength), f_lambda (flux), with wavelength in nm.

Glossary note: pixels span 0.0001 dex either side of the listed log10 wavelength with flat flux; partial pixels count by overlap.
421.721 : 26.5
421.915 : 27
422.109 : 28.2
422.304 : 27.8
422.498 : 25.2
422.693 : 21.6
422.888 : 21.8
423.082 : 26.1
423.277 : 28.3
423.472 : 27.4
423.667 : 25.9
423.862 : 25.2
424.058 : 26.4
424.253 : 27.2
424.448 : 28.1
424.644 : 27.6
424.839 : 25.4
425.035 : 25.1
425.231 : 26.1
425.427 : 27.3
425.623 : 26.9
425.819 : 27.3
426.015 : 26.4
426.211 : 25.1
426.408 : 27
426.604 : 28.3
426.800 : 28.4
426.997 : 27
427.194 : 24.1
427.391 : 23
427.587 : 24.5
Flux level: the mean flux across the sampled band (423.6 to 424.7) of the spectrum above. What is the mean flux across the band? 26.7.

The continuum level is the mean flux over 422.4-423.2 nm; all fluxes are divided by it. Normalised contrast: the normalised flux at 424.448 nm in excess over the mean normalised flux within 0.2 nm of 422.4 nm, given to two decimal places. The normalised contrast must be 0.07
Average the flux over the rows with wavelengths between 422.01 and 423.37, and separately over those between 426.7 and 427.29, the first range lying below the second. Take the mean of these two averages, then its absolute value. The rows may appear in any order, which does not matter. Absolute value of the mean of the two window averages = 26.0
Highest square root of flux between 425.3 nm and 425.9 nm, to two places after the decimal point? 5.22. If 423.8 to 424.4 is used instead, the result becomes 5.22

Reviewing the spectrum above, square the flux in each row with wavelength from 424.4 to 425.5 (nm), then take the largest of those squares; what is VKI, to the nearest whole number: 790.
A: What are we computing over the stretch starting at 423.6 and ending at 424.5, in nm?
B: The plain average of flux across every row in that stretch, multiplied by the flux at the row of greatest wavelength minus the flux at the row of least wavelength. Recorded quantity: 58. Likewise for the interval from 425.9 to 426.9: 54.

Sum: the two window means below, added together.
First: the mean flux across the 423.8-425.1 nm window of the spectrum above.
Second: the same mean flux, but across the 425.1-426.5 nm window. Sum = 53.0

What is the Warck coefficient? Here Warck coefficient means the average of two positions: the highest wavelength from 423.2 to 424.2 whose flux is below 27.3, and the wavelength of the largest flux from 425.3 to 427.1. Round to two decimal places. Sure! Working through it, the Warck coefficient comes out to 425.43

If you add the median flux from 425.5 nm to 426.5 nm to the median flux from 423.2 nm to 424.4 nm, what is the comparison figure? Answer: 53.7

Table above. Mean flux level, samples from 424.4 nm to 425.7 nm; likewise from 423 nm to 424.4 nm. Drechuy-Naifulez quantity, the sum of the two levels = 53.3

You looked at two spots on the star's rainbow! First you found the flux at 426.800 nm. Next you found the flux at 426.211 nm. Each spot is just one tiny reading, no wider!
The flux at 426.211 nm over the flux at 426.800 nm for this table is 0.88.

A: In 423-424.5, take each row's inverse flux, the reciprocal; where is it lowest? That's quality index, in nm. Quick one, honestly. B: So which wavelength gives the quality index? 423.277 nm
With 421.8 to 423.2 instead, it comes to 422.109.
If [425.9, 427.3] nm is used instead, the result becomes 426.800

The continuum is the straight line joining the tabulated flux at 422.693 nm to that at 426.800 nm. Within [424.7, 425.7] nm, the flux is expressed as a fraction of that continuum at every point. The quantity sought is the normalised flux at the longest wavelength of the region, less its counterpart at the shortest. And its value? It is 0.01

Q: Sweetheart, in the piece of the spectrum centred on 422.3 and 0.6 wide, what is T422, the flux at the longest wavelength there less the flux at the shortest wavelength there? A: -3.0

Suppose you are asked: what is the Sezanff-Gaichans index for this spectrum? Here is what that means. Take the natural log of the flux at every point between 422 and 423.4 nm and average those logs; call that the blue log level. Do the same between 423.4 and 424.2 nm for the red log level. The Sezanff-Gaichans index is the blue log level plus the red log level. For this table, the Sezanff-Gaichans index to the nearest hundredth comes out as 6.50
